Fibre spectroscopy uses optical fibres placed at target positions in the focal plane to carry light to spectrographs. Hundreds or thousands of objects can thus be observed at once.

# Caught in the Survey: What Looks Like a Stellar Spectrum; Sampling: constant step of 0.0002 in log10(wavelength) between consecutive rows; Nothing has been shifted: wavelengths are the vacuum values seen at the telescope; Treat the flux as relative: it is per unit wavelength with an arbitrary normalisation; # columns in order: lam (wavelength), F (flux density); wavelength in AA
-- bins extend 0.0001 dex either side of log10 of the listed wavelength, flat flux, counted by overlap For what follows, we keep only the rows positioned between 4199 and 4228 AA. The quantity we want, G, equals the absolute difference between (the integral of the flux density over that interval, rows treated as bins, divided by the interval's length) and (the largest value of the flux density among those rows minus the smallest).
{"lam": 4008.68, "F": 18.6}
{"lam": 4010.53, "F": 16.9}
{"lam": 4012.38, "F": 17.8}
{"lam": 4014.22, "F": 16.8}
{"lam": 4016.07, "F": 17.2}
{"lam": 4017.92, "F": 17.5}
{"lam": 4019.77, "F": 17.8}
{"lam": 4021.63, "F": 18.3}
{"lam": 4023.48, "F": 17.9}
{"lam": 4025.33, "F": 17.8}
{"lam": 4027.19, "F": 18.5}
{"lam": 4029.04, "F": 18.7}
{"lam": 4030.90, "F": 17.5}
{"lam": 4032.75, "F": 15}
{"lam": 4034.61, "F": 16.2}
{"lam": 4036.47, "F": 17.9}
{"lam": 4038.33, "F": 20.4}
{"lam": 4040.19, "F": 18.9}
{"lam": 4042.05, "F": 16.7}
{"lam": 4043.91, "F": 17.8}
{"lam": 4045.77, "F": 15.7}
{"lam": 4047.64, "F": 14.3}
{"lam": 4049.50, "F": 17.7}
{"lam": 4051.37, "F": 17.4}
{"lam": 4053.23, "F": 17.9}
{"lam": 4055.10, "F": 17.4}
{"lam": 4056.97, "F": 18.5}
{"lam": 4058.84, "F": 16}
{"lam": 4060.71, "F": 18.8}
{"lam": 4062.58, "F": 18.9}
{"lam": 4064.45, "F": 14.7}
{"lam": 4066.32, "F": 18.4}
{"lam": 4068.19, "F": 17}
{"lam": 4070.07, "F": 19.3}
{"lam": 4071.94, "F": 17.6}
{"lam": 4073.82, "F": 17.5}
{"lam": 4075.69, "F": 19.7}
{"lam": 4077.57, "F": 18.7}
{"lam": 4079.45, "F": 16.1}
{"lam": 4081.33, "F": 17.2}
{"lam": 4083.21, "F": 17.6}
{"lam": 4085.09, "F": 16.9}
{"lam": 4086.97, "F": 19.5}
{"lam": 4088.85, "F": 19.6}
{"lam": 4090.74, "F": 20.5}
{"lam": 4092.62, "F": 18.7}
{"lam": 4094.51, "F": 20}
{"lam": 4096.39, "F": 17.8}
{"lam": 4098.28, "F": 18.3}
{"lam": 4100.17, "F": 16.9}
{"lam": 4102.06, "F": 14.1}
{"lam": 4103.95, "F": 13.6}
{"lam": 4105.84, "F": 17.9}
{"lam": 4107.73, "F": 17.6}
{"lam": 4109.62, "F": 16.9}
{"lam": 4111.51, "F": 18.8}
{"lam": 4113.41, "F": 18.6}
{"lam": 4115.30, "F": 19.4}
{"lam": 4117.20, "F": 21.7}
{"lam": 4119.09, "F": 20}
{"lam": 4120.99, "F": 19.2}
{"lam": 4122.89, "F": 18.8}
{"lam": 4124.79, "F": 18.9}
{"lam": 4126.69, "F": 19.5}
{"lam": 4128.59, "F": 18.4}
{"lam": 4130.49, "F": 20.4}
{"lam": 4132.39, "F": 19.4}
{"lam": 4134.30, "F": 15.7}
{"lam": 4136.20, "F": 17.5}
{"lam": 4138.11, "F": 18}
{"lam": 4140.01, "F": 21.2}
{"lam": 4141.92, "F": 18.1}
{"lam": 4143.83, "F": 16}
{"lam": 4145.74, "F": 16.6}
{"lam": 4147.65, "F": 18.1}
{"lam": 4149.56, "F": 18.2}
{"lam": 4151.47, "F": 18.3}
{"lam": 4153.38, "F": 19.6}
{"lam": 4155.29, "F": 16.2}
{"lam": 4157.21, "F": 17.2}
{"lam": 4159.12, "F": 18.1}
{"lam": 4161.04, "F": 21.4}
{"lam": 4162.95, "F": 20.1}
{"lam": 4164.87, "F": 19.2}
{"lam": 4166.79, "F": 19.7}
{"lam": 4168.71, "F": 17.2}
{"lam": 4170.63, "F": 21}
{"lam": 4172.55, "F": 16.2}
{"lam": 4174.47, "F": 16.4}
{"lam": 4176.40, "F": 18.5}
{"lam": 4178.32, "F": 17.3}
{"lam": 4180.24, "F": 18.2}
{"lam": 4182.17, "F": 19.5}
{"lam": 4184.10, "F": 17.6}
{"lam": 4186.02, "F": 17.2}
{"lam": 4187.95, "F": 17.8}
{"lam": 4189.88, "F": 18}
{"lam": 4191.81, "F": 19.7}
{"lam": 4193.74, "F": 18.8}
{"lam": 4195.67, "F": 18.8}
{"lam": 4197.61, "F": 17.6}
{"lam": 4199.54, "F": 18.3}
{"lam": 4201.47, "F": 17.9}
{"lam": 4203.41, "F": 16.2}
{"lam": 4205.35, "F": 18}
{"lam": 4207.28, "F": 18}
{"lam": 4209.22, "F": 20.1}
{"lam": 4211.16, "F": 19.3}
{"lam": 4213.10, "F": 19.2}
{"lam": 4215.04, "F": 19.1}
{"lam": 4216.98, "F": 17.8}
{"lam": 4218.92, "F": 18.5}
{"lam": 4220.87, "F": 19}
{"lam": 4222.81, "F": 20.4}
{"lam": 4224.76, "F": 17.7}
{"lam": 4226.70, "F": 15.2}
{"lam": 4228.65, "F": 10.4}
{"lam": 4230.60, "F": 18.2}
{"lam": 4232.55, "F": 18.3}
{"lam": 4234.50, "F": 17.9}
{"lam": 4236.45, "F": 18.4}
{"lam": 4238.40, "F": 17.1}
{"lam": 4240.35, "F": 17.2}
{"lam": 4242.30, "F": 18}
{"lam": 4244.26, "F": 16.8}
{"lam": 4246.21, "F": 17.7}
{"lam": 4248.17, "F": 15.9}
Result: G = 13.0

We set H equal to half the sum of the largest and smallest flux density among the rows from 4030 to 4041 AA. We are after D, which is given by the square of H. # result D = 313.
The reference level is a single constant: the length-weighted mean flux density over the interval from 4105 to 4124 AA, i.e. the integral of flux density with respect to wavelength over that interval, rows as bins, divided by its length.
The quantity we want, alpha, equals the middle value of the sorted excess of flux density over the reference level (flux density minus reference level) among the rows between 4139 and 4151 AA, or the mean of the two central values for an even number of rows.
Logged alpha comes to -0.80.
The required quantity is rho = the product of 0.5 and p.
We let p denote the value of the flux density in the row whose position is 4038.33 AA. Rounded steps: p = 20.4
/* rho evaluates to 10.2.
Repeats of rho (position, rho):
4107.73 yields 8.8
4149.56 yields 9.1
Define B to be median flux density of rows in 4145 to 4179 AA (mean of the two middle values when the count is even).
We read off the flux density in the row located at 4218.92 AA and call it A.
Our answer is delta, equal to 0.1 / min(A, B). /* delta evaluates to 0.0055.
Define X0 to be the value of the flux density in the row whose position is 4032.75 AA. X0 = 15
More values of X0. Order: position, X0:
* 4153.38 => 19.6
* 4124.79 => 18.9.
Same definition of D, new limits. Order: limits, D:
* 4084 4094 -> 350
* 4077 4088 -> 317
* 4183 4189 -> 306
